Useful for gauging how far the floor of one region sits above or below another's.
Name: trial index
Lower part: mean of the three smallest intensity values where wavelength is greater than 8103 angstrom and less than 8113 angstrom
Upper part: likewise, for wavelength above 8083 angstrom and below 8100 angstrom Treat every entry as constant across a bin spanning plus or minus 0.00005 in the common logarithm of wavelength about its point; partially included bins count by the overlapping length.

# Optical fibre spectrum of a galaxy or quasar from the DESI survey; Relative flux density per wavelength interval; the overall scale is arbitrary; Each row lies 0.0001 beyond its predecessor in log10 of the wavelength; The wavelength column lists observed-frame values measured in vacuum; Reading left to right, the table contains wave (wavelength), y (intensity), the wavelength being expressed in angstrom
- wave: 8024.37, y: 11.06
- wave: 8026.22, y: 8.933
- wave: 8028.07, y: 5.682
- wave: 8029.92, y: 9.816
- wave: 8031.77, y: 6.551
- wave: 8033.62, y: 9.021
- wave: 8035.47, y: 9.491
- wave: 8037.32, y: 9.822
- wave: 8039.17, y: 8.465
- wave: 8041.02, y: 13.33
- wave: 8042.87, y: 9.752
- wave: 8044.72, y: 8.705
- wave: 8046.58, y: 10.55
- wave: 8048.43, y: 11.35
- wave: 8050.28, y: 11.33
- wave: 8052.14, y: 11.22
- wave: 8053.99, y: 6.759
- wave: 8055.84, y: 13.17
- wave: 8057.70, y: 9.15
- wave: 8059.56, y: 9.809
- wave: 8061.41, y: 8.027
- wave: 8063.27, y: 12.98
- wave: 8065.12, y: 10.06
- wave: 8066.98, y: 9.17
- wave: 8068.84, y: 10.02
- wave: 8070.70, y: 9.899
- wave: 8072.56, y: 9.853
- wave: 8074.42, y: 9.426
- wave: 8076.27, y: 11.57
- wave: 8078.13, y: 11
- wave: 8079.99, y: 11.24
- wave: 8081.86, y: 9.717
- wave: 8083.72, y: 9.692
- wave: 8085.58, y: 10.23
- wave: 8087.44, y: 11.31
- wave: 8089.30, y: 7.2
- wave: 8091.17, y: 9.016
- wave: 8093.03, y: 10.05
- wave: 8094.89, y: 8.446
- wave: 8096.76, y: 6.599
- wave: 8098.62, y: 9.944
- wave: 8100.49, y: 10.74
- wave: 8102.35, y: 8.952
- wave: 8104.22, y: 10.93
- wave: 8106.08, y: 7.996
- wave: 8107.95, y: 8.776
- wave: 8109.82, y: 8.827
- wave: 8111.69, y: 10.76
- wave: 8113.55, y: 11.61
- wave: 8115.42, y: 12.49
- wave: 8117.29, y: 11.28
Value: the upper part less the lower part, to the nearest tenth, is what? -1.1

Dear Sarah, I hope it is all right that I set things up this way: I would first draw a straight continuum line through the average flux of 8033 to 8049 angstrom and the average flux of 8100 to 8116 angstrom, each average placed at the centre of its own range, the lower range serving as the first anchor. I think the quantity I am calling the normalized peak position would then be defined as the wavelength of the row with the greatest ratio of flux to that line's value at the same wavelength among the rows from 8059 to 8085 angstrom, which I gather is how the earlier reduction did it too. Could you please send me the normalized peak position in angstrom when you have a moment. 8063.27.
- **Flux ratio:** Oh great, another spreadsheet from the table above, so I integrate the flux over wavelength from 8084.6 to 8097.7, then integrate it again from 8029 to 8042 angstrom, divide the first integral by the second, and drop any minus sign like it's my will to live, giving 0.95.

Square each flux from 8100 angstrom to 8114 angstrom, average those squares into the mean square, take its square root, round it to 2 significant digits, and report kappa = 9.9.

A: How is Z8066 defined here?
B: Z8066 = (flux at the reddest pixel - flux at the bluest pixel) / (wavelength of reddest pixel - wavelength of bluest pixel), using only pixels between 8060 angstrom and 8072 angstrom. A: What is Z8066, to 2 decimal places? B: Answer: 0.20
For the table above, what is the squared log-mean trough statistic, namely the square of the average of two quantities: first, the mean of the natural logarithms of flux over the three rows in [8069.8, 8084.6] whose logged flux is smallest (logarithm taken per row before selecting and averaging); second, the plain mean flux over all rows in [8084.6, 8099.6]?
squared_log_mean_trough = 32.3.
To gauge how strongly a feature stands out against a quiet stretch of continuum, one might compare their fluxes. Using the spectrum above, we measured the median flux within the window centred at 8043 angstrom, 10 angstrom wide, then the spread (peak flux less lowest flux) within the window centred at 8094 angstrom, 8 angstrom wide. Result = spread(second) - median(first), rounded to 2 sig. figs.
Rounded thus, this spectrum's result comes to -6.3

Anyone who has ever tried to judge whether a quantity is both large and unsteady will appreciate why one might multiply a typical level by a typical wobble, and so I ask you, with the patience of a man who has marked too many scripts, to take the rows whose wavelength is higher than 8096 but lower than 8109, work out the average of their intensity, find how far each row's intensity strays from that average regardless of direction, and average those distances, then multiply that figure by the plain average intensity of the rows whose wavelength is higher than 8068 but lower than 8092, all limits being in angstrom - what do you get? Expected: 12.1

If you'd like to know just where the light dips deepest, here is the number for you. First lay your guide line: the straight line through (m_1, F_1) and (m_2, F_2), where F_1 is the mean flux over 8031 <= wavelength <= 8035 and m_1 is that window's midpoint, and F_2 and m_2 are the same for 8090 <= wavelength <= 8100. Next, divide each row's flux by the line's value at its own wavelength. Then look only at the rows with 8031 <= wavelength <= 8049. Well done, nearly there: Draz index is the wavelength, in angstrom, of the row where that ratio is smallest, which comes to 8031.77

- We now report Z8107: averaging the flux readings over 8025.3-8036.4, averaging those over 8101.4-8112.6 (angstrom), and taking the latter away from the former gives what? -1.1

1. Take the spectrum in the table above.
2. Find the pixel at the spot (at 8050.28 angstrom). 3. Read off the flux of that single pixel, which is 11.33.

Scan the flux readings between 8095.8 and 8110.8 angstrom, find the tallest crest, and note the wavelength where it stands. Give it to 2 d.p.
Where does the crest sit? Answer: 8104.22 angstrom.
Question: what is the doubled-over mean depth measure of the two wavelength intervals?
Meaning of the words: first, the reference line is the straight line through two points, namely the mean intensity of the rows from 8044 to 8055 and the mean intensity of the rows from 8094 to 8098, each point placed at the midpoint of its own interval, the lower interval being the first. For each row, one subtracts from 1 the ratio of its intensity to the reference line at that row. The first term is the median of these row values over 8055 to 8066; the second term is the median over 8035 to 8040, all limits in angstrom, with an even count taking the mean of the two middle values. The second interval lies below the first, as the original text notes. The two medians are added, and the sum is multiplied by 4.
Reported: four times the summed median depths 0.2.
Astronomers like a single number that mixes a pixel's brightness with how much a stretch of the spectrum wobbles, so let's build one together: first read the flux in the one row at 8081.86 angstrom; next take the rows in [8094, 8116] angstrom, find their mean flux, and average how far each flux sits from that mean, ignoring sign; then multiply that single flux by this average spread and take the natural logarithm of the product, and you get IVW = 2.61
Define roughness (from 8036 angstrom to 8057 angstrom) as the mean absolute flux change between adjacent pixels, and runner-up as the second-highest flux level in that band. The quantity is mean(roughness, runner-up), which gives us 7.81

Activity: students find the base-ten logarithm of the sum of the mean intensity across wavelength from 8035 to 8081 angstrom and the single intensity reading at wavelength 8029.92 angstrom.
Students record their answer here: 1.30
